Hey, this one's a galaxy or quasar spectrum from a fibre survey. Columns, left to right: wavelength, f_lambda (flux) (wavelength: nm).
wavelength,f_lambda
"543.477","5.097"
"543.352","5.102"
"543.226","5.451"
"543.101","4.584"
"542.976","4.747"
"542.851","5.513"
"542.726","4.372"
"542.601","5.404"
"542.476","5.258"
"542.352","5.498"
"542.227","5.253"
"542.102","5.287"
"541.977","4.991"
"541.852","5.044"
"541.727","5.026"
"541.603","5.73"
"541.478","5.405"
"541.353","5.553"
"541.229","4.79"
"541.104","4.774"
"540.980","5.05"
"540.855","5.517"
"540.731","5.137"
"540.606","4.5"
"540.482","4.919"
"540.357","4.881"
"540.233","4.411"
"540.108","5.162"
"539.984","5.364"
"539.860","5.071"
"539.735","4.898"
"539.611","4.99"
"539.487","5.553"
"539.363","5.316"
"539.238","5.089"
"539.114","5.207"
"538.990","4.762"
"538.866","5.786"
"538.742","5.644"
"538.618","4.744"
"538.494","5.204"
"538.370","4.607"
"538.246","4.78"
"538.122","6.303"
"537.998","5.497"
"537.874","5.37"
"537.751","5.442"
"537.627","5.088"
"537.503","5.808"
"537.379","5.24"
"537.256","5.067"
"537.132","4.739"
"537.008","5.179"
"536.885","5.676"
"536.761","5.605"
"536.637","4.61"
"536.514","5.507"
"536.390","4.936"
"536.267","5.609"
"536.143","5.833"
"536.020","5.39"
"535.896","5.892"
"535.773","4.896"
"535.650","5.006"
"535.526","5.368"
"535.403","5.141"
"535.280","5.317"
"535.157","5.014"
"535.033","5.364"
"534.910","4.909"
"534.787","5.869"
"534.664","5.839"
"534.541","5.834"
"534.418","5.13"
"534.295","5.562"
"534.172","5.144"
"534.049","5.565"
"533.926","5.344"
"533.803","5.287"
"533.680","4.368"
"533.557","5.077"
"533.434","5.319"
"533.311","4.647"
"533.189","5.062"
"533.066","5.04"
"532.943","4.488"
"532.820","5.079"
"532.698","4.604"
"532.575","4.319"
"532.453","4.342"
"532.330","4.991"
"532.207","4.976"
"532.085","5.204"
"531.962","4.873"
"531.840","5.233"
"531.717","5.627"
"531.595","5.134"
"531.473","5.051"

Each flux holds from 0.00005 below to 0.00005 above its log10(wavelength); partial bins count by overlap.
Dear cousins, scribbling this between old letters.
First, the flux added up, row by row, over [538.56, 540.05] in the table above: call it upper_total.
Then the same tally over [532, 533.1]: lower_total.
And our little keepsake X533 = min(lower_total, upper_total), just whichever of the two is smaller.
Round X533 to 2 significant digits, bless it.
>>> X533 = 43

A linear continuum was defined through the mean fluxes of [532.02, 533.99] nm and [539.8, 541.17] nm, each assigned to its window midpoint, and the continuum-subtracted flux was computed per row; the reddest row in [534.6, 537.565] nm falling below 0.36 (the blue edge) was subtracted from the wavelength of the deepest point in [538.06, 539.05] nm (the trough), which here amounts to 0.99 nm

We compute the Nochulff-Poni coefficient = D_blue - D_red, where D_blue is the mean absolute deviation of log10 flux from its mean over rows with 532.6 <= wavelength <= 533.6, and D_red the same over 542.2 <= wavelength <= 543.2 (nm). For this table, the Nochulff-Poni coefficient -0.011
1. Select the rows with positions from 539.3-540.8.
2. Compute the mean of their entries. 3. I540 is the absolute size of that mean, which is 5.02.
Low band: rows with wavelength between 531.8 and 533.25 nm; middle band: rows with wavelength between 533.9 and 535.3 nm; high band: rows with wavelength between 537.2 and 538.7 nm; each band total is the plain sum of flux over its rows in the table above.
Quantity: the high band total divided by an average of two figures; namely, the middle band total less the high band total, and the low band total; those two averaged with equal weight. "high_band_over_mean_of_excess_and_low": 2.11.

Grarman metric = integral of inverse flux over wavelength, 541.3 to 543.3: 0.39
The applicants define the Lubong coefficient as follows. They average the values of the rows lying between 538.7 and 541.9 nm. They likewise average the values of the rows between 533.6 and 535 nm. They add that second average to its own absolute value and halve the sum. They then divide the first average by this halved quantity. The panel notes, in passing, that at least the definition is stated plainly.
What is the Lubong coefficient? 0.96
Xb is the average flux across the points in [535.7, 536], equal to 5.4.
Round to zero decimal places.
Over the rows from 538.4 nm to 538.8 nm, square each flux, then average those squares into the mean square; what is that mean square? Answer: 27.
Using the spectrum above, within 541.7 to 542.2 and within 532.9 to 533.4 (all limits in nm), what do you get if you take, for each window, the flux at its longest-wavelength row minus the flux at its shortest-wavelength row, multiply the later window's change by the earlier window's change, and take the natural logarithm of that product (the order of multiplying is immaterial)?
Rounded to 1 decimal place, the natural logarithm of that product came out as -3.2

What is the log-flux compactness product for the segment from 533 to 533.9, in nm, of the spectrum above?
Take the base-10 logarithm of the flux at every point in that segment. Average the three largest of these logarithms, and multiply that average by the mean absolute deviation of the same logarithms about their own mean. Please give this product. 0.017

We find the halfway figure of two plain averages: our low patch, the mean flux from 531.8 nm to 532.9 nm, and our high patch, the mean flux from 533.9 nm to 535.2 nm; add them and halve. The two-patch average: 5.13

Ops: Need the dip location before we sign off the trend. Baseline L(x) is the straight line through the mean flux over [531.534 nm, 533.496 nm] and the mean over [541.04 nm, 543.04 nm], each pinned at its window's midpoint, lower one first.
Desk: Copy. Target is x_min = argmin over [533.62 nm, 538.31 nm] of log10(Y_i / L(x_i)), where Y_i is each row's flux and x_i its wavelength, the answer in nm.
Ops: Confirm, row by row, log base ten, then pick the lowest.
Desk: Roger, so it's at 533.680 nm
